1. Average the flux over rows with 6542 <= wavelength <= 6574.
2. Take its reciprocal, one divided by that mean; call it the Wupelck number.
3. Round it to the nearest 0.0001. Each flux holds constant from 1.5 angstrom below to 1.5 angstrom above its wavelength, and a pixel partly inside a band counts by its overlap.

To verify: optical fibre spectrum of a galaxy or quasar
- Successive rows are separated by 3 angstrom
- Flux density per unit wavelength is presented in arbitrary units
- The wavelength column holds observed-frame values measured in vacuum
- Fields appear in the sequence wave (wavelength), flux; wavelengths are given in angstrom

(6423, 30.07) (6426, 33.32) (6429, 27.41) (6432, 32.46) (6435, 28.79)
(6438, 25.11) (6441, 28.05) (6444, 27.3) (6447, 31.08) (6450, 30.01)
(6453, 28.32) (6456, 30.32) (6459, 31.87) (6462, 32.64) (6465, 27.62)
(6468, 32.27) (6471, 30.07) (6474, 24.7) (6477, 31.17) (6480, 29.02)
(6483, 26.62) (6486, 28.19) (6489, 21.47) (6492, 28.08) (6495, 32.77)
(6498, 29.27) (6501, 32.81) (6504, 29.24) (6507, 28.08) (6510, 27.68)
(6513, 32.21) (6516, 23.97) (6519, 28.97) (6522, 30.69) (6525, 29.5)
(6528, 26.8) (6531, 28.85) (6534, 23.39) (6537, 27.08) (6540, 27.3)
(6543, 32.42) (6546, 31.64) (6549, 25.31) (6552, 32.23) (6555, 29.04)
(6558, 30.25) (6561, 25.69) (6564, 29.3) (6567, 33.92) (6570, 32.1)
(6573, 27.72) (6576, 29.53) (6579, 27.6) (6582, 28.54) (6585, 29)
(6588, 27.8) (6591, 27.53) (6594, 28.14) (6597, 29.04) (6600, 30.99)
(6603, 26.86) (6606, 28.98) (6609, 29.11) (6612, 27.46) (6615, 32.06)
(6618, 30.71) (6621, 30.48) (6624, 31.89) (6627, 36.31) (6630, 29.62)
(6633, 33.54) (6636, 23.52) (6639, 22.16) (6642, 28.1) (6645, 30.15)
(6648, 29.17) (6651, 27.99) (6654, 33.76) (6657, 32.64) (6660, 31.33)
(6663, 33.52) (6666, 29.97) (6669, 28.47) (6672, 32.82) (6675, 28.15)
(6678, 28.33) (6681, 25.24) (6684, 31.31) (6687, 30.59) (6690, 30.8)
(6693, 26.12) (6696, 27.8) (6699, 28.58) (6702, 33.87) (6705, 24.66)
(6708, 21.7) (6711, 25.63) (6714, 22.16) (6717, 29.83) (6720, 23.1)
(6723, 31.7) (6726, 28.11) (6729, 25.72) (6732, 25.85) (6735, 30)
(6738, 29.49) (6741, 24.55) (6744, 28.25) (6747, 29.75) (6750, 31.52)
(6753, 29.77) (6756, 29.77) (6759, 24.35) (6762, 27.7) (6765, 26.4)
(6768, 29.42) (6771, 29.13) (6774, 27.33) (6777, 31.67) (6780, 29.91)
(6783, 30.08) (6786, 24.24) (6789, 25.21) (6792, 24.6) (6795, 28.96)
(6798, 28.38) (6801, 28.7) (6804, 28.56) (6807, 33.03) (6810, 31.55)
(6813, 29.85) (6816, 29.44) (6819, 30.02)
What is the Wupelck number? 0.0334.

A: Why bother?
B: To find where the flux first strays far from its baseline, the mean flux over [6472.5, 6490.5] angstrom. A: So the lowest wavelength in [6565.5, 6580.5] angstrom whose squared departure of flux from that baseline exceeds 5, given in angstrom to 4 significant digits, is 6567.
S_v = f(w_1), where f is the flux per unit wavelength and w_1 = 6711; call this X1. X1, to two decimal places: 25.63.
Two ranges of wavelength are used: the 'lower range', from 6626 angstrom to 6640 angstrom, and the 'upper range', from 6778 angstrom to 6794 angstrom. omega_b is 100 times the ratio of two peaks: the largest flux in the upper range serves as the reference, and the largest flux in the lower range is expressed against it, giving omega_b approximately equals 121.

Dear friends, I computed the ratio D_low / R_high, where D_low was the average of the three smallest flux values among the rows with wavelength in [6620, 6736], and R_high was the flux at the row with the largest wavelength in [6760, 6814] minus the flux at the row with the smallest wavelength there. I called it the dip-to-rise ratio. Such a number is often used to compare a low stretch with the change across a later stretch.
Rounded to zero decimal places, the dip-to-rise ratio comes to 10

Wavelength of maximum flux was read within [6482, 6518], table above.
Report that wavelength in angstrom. 6501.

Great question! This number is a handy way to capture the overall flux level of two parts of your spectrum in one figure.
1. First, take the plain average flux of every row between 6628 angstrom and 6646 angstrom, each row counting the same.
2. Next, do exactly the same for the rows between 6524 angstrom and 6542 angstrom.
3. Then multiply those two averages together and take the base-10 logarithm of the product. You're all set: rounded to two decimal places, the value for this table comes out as 2.88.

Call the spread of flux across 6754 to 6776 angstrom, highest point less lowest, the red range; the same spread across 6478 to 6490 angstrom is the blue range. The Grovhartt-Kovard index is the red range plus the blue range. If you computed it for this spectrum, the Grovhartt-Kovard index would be 13.0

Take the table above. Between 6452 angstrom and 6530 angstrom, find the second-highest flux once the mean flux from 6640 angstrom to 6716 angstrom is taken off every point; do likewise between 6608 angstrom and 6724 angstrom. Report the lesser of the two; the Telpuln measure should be 3.9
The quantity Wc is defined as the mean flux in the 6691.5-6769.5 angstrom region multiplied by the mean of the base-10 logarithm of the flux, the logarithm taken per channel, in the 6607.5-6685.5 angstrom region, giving 40.6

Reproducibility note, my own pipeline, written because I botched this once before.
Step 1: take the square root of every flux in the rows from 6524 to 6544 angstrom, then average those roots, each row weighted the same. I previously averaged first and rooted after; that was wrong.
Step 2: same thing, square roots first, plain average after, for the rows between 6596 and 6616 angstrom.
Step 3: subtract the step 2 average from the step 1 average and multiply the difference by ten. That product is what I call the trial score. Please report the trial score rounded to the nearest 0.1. -1.3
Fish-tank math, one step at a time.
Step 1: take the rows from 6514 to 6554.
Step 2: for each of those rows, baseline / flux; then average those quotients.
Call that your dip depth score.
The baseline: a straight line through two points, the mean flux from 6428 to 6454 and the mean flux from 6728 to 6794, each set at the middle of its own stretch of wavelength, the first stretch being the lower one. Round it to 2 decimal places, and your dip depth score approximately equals 1.02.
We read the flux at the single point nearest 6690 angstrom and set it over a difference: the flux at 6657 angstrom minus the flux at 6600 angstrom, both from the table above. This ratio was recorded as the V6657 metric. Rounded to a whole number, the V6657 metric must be 19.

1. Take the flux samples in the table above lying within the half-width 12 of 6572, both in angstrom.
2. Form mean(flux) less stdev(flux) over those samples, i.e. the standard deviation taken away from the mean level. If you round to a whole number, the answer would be 27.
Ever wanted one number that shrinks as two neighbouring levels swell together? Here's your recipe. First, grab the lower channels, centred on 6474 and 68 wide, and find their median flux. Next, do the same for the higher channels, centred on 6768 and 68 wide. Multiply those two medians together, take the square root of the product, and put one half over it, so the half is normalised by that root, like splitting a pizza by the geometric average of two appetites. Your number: 0.0172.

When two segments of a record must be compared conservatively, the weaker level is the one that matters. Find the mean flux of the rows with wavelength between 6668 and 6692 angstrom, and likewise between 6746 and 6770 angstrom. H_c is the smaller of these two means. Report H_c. 28.6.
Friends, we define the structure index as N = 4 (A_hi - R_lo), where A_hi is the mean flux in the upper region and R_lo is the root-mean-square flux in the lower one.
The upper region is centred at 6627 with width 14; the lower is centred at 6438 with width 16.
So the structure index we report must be 16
